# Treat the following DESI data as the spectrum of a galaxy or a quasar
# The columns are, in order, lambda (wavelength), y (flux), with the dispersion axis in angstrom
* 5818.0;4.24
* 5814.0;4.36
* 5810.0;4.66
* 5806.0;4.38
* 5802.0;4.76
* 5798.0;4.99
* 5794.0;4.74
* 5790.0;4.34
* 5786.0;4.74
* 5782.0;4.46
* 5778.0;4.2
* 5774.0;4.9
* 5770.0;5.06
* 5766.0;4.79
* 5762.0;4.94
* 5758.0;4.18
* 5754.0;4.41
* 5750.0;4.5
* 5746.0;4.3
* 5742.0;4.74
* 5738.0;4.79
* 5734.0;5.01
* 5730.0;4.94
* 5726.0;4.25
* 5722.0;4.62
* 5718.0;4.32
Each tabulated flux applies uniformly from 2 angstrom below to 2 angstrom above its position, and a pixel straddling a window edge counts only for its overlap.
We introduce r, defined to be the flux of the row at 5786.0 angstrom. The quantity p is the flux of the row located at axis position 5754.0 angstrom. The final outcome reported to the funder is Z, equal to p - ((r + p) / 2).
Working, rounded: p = 4.41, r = 4.74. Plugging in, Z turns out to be -0.2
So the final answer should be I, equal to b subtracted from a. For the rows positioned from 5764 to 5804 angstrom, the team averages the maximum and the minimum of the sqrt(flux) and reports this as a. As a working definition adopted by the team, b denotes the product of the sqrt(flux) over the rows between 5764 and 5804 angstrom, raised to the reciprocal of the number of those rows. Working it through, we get -0.016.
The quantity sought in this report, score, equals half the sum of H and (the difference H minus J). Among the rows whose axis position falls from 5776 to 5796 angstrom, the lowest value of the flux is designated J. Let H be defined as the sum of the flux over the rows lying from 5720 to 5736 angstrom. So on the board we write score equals 17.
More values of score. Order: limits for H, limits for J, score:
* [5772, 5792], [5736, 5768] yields 21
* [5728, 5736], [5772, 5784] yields 8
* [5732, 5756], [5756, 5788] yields 26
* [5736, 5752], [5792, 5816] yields 16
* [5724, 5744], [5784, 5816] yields 22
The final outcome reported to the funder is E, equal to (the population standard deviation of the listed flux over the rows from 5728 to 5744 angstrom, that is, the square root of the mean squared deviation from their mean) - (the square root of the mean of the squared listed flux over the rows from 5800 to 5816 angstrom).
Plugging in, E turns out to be -4.43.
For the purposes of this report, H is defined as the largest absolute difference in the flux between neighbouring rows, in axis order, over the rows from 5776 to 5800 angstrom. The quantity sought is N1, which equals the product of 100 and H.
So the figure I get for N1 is 40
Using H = 0.40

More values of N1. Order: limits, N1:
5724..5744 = 69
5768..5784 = 70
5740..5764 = 76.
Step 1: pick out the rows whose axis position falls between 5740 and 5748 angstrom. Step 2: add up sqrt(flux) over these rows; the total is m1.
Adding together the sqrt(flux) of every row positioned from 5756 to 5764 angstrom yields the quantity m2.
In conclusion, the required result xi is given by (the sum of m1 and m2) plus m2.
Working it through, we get 12.8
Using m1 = 4.25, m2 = 4.27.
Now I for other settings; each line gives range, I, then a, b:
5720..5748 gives -0.008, 2.15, 2.16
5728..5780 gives -0.013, 2.15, 2.16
